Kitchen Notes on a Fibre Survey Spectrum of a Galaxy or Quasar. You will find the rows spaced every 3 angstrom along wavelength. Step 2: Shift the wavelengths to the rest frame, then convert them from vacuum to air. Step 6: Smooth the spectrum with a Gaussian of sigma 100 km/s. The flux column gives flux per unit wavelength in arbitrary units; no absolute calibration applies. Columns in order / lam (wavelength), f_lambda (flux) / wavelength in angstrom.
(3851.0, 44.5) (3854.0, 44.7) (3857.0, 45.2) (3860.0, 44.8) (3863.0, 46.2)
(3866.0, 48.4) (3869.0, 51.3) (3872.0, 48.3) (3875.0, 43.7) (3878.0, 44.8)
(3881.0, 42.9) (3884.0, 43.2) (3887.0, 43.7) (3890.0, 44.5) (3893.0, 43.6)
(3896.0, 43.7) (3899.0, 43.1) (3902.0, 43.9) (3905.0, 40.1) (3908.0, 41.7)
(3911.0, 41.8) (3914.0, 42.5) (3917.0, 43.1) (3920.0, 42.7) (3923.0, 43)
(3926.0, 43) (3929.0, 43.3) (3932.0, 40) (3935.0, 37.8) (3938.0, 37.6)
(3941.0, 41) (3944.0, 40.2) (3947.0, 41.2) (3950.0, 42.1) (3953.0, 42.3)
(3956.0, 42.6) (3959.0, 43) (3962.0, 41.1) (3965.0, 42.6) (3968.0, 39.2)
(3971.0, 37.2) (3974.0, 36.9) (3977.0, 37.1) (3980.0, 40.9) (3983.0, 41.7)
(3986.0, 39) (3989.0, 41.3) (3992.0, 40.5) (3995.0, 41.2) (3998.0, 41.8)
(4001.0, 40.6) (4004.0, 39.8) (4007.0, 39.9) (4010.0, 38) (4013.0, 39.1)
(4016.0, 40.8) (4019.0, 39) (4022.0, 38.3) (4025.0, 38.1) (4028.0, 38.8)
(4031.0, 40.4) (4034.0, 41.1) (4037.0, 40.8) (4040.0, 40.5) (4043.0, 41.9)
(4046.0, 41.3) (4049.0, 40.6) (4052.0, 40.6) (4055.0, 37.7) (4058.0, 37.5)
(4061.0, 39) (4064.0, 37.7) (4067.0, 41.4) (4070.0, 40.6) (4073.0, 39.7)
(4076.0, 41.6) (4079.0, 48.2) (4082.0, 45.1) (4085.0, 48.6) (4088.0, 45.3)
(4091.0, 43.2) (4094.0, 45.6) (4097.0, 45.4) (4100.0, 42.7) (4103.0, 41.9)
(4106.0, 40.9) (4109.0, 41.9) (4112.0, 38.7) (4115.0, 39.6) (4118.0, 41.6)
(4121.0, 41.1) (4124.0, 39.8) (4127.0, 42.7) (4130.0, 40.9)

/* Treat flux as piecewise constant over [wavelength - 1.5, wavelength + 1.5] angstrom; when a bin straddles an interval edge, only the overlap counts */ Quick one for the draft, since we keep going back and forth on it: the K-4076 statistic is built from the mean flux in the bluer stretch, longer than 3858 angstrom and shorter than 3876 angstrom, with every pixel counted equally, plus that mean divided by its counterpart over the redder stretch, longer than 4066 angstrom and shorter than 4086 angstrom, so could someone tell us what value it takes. 48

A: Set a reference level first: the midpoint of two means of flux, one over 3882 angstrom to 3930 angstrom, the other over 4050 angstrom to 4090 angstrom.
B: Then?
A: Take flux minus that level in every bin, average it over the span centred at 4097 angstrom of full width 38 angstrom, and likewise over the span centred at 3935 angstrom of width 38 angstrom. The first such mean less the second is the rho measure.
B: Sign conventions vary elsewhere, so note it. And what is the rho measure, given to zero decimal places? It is 2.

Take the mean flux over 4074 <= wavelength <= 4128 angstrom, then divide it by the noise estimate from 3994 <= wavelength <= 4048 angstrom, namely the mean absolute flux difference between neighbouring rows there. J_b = 47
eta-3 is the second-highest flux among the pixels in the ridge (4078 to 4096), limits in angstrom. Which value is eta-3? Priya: 48.2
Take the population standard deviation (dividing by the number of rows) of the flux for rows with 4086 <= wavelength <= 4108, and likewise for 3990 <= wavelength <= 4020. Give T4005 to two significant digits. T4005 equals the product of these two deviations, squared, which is 3.6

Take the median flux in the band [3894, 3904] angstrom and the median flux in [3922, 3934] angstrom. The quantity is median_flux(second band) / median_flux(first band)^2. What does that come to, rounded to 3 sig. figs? 0.0225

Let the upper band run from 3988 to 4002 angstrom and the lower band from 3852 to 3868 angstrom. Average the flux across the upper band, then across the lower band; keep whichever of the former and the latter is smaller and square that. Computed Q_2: 1688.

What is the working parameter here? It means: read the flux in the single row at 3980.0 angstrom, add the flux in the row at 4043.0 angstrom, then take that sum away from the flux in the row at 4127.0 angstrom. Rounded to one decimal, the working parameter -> -40.1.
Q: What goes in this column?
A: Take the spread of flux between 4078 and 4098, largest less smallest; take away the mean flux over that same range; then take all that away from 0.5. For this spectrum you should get 41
